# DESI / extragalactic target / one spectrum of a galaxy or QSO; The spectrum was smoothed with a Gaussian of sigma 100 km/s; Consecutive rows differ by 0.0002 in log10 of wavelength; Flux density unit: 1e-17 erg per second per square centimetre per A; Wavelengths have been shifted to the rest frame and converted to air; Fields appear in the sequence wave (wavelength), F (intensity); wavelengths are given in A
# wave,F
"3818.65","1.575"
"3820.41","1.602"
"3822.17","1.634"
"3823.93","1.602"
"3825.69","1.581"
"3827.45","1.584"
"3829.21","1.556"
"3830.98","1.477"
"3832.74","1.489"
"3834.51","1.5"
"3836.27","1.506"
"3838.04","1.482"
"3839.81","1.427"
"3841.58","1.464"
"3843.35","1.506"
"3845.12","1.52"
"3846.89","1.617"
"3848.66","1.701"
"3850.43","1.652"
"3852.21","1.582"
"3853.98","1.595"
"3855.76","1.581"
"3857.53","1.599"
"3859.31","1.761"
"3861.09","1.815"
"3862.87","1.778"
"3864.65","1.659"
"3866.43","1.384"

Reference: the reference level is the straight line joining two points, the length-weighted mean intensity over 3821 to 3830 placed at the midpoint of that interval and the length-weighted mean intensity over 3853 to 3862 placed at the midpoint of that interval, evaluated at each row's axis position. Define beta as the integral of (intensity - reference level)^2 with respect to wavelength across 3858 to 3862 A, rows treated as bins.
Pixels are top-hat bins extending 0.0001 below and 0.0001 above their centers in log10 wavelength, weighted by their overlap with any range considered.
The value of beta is 0.049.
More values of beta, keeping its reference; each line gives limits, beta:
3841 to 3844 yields 0.067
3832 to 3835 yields 0.042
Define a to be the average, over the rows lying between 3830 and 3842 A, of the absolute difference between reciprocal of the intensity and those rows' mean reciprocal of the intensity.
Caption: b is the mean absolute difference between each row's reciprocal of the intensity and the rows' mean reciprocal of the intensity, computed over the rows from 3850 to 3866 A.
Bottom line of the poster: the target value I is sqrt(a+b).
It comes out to 0.188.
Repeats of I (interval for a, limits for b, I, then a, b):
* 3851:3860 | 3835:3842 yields 0.176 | 0.020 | 0.011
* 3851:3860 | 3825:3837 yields 0.191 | 0.020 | 0.017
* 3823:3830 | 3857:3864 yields 0.171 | 0.005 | 0.024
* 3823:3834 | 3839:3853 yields 0.226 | 0.019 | 0.033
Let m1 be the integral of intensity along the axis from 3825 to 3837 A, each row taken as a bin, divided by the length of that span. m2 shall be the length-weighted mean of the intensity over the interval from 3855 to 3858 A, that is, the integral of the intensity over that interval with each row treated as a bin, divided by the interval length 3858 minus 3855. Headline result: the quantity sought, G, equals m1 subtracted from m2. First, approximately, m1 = 1.53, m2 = 1.59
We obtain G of 0.065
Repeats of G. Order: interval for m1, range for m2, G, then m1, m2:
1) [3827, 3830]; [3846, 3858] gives 0.049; 1.57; 1.62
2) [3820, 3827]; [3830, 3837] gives -0.111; 1.60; 1.49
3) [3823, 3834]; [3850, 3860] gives 0.077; 1.55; 1.62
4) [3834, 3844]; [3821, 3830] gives 0.114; 1.48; 1.59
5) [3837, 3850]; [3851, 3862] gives 0.120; 1.53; 1.65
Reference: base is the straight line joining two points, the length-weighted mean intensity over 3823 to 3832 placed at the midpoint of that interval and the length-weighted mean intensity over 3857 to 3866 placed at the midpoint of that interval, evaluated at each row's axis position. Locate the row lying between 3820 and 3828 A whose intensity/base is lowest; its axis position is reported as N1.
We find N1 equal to 3827.45 A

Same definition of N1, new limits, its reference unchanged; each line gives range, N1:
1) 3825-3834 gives 3830.98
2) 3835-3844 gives 3839.81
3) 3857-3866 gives 3857.53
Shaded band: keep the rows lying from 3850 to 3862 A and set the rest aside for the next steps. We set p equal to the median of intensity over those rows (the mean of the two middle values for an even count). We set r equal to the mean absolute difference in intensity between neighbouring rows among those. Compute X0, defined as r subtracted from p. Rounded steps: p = 1.60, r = 0.055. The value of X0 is 1.544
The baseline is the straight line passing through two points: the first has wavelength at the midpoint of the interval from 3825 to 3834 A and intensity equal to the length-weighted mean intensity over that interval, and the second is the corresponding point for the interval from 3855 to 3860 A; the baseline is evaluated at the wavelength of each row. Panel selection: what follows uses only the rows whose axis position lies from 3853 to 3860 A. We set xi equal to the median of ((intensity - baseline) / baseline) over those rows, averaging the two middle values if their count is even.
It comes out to -0.03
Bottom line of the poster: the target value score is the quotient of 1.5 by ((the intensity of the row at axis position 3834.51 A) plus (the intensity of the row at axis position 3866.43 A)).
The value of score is 0.520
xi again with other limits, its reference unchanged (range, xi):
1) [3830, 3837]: -0.04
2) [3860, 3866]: 0.07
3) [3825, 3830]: 0.04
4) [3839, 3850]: -0.05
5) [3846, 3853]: 0.02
